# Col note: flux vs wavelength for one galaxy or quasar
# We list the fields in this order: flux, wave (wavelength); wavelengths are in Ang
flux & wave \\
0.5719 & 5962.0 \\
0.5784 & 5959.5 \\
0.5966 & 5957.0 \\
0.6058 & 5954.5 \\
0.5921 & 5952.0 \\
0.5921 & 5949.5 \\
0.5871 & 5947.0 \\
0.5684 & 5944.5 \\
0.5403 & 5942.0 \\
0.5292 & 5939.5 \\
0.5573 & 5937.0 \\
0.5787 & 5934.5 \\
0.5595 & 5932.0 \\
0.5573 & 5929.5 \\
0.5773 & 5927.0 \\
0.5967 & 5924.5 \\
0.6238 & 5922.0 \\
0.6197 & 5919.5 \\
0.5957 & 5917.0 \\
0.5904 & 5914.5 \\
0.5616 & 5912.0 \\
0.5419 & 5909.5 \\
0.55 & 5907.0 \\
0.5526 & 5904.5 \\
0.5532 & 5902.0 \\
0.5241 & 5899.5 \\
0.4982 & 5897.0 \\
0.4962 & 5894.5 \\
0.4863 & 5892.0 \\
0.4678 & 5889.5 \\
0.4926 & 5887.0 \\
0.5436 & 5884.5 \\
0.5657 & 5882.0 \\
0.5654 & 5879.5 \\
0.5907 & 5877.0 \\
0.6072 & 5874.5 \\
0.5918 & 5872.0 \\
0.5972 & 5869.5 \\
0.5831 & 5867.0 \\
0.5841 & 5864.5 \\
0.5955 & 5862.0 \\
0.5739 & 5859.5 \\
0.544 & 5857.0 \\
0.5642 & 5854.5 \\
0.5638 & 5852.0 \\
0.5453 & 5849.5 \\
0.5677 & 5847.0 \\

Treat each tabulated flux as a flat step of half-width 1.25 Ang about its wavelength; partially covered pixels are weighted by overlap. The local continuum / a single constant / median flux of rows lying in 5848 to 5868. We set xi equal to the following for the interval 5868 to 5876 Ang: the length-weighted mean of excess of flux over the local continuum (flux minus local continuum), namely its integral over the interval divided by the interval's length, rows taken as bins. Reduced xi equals 0.029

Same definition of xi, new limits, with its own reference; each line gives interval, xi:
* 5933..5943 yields -0.017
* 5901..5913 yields -0.017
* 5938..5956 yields 0.005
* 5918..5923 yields 0.051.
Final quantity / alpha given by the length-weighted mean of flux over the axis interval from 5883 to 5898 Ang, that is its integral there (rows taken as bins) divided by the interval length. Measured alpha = 0.50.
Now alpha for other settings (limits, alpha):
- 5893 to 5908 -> 0.53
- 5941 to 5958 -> 0.58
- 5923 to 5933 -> 0.57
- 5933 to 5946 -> 0.56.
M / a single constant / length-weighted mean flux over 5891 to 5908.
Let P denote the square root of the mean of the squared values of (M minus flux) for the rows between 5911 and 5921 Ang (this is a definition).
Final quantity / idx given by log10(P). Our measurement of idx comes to -1.1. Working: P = 0.072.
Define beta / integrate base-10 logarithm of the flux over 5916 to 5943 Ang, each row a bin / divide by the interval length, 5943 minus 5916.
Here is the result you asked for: -0.240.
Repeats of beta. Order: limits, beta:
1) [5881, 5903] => -0.291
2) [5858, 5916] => -0.259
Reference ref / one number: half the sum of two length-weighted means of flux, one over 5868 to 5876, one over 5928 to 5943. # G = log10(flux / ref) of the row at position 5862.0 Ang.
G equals 0.014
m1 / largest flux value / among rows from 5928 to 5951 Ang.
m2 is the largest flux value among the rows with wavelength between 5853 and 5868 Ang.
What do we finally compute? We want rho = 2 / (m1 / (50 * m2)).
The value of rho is 100.6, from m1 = 0.5921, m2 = 0.5955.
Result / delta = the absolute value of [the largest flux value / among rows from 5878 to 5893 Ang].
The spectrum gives 0.57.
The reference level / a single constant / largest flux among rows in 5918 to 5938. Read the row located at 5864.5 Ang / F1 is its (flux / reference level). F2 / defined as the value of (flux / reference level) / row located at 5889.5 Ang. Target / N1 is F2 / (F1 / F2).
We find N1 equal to 0.60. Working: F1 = 0.936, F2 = 0.75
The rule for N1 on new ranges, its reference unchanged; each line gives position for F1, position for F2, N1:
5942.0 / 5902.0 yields 0.91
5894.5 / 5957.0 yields 1.15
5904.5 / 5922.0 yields 1.13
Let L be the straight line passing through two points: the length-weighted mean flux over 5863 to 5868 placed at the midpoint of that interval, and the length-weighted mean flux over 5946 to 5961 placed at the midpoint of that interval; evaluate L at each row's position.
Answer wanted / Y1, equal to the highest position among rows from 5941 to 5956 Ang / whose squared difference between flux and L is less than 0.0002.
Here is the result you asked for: 5954.5 Ang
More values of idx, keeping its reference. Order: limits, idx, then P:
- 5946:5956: -1.1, 0.072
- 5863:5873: -1.2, 0.066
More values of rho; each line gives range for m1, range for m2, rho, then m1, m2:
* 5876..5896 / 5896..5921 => 104.9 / 0.5907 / 0.6197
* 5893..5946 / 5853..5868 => 95.5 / 0.6238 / 0.5955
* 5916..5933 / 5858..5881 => 97.3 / 0.6238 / 0.6072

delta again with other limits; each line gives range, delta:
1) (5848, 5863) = 0.60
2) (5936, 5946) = 0.57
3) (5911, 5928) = 0.62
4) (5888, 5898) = 0.50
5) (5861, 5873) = 0.60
